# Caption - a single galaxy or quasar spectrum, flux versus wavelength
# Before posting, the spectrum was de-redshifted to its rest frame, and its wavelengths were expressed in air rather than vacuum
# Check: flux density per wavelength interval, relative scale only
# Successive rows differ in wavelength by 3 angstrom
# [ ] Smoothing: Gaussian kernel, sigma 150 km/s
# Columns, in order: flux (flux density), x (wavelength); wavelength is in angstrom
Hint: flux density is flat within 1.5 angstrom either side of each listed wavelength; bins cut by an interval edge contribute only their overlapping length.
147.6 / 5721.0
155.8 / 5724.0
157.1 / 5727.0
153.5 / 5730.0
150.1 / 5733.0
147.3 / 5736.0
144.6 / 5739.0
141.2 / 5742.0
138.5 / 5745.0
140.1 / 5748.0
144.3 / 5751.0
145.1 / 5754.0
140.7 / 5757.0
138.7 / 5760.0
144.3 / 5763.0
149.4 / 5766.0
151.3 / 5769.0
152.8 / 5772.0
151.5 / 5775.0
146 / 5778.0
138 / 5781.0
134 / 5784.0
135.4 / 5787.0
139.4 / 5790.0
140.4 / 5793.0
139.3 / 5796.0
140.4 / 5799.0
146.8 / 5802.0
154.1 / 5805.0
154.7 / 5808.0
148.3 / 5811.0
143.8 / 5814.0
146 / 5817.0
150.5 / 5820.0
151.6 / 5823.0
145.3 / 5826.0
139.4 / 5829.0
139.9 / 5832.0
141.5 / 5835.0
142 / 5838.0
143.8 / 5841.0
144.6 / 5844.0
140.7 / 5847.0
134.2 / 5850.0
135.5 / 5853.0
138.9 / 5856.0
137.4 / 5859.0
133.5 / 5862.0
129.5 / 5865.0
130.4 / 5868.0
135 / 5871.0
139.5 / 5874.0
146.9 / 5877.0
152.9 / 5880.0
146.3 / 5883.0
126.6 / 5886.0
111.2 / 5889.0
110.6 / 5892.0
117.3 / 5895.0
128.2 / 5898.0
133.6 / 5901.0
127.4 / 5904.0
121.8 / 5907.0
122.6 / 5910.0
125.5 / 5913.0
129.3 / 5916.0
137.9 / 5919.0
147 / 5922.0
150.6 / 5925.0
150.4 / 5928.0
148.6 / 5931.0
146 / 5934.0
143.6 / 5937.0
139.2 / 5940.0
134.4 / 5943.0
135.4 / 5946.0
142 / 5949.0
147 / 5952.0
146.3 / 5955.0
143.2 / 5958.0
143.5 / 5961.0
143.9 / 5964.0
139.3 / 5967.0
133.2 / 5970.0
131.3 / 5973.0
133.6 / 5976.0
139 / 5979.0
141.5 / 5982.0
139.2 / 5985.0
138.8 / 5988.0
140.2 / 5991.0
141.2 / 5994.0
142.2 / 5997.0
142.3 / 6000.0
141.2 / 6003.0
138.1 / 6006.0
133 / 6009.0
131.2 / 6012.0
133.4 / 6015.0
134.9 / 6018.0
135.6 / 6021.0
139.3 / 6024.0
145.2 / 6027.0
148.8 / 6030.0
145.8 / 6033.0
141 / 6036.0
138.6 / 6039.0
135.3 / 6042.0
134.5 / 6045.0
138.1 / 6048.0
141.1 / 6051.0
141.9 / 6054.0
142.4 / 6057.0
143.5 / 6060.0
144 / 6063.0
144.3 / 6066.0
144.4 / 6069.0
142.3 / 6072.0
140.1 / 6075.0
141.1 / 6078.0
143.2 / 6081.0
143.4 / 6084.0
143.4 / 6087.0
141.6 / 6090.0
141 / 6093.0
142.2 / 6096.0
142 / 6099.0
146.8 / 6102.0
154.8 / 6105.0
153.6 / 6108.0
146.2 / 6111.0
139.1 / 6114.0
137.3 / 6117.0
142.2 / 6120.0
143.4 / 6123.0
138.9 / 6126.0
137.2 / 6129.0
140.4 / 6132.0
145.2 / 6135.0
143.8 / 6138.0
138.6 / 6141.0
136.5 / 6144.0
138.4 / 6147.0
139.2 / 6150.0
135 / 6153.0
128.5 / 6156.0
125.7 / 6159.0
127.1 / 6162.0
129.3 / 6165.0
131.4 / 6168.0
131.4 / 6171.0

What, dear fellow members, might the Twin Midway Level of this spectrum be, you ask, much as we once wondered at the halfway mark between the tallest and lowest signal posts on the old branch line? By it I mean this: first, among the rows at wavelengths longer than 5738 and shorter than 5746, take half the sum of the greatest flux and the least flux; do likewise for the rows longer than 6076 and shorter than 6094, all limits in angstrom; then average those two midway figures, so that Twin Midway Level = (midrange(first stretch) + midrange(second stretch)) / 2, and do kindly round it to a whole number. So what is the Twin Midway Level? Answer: 142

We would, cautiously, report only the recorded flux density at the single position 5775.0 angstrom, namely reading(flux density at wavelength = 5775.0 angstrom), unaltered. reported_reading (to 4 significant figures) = 151.5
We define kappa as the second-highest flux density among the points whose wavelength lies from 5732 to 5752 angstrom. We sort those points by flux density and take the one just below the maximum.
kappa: 147.3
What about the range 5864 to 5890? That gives 146.9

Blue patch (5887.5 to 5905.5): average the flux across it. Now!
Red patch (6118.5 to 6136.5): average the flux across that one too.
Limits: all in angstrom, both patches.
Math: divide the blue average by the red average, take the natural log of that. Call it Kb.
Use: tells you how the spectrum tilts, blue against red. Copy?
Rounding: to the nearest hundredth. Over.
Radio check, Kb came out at -0.15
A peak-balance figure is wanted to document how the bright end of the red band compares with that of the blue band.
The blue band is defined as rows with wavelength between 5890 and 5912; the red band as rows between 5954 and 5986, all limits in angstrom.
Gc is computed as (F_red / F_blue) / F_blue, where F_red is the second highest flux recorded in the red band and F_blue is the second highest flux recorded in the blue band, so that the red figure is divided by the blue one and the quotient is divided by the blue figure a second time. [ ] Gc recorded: 0.0088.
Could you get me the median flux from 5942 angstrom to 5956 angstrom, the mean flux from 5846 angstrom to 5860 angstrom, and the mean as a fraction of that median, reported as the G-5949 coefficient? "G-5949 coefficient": 0.97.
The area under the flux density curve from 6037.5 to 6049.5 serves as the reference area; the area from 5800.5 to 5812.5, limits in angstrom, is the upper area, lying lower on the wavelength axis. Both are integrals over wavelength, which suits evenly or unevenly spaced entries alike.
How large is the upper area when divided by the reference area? 1.11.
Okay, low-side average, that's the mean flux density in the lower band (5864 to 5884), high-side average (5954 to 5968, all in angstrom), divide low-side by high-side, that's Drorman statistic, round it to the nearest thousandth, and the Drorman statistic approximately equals 0.978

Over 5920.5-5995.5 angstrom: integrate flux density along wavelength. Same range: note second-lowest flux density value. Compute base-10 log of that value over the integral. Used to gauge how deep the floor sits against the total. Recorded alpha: -1.90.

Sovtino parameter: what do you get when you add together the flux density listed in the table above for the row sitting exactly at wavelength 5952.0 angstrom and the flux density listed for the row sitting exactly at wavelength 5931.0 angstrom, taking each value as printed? 296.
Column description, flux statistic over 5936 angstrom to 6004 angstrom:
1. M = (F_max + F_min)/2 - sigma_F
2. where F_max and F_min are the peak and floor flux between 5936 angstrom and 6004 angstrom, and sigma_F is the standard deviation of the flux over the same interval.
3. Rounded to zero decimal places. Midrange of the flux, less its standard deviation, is 135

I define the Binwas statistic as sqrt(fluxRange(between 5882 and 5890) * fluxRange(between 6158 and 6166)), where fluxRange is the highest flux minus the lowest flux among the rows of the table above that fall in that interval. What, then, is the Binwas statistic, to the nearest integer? 11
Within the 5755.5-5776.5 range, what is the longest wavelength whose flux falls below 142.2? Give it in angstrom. 5760.0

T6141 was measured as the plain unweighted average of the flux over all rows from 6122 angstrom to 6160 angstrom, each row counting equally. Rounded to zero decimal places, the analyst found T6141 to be 138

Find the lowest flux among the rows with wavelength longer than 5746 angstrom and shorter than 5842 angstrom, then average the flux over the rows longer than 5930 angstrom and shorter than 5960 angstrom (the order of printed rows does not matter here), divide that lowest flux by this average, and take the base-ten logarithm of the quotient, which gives -0.027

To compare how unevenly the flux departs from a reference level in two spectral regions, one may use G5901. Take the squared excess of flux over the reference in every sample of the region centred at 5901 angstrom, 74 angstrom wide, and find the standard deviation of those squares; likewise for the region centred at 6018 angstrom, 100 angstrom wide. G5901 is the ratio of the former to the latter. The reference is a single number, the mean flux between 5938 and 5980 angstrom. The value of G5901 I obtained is 9.9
